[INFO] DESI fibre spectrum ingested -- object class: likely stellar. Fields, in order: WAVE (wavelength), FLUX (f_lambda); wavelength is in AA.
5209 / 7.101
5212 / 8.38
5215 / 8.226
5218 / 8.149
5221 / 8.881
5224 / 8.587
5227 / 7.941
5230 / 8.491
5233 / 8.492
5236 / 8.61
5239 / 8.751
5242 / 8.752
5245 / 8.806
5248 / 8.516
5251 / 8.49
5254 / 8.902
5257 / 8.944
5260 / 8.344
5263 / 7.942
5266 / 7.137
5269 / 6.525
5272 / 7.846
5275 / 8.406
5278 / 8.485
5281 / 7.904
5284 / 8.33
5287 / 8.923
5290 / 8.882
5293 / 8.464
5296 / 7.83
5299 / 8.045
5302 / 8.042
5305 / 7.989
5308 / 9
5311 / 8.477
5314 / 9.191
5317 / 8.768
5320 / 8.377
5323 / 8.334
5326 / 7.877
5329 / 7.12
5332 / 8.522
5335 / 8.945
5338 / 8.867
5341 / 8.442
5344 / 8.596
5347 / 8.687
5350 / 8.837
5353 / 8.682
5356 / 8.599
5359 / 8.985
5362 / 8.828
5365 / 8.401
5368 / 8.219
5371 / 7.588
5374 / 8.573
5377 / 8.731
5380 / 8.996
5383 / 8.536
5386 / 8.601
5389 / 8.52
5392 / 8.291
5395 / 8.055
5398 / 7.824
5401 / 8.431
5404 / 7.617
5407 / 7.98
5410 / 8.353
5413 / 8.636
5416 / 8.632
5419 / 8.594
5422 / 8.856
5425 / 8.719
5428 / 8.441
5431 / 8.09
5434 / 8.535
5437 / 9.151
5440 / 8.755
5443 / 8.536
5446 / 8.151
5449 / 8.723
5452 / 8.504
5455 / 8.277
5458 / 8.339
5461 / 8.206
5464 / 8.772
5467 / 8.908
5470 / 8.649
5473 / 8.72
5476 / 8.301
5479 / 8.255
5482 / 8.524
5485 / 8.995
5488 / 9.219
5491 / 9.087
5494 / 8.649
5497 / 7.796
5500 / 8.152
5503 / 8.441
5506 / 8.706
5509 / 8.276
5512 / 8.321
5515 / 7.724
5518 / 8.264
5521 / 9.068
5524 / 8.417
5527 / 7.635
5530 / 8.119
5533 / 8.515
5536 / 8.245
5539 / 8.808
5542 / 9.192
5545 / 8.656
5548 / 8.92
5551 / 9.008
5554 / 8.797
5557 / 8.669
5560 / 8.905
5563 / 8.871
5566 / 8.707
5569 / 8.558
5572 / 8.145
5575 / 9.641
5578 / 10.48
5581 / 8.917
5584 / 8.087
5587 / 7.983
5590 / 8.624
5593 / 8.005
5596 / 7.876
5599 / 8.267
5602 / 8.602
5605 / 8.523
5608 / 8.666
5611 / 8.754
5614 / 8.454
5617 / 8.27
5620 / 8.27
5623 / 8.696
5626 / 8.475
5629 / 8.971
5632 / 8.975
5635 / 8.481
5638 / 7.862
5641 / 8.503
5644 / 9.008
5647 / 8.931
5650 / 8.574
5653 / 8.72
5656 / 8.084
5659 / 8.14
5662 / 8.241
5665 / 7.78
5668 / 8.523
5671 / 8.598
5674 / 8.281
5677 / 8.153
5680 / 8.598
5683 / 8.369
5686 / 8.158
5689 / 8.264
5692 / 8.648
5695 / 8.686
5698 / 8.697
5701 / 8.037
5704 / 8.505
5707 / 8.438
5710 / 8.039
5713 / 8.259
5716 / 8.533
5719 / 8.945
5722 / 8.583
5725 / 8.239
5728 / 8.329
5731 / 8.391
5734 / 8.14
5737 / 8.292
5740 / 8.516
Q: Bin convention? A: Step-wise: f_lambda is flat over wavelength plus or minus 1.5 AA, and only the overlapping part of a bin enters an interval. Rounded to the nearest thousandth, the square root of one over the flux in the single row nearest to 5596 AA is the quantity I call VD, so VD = 0.356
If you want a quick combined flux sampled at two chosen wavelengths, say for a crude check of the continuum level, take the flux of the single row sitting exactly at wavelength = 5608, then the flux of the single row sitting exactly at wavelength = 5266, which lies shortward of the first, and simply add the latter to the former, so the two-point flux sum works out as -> 15.8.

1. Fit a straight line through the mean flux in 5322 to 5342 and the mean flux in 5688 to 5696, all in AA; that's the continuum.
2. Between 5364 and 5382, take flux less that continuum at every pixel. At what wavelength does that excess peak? 5380 AA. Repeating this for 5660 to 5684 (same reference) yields 5671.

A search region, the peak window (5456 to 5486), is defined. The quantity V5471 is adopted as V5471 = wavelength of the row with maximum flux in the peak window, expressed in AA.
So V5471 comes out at 5485 AA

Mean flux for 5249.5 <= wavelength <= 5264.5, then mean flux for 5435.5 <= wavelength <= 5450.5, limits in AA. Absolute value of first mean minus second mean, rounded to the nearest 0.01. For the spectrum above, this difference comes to 0.14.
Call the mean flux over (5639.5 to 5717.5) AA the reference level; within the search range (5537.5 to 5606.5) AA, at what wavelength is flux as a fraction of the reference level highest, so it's 5578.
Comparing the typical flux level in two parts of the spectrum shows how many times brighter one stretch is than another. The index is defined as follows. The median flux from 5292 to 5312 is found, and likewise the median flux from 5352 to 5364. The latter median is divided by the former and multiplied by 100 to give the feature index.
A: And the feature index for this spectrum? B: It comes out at 109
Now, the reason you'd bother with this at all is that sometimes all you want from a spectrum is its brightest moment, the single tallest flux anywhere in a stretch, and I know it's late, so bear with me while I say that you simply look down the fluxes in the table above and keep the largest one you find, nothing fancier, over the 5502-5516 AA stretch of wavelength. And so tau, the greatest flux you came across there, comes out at 8.706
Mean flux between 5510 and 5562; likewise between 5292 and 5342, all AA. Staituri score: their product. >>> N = 71.5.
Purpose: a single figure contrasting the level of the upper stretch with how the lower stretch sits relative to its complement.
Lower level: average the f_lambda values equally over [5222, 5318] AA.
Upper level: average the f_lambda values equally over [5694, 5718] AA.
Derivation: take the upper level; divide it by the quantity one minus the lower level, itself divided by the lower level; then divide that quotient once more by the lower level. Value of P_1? -1.14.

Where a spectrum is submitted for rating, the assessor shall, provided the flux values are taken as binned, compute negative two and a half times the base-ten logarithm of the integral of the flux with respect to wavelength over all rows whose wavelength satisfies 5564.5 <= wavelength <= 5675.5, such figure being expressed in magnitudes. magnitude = -7.44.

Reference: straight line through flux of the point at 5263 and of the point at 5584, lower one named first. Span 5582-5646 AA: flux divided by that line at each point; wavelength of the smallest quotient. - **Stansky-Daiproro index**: 5638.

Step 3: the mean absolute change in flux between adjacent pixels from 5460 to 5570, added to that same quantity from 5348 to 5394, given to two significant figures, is 0.65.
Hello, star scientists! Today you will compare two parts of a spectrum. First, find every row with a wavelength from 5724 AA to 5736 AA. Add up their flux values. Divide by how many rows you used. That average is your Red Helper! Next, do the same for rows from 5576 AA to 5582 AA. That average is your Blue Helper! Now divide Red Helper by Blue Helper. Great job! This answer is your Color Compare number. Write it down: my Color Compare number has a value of 0.85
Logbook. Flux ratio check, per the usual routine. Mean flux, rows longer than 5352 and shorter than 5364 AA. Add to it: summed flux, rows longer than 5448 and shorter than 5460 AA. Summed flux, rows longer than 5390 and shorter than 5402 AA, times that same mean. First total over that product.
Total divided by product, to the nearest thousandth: 0.149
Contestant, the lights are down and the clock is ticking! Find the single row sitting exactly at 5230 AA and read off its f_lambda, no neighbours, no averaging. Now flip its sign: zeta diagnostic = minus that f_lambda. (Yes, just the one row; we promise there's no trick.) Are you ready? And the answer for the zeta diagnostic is -8.49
